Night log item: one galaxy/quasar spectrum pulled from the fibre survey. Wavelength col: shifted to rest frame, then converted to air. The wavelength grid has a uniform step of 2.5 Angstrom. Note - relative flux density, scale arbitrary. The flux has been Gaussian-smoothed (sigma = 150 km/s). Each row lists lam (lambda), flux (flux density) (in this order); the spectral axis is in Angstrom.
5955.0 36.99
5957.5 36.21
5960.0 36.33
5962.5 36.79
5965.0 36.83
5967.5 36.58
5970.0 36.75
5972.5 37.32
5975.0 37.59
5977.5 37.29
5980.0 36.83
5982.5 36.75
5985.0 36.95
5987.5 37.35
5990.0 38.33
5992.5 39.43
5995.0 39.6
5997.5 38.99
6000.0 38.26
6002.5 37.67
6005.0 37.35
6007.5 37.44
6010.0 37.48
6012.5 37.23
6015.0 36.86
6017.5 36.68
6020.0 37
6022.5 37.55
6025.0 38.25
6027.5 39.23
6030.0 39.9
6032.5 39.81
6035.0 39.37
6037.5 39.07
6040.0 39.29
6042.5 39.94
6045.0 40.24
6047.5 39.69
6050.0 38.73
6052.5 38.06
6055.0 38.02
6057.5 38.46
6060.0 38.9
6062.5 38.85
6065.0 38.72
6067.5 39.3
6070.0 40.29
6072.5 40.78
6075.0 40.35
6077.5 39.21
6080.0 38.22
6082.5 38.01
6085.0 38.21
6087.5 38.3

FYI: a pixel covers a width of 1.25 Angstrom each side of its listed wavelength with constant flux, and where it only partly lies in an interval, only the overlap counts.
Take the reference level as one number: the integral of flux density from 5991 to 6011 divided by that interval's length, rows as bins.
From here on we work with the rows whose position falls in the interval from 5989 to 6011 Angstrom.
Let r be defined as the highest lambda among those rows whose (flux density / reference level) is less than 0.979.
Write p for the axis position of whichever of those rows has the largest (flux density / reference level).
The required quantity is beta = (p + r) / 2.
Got 6002.5 Angstrom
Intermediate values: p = 5995.0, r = 6010.0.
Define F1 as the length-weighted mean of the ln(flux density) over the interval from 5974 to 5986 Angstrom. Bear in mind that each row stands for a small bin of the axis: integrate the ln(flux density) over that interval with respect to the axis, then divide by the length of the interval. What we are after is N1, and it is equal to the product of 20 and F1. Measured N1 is 72.3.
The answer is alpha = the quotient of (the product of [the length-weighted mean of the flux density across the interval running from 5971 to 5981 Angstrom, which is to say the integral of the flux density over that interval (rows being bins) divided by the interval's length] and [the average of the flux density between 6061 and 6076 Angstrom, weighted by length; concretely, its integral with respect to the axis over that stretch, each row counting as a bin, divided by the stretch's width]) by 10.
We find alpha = 148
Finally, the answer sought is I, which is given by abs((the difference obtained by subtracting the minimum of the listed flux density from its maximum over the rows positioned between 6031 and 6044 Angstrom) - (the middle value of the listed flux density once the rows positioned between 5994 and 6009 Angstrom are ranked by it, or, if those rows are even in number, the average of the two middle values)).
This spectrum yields 37.1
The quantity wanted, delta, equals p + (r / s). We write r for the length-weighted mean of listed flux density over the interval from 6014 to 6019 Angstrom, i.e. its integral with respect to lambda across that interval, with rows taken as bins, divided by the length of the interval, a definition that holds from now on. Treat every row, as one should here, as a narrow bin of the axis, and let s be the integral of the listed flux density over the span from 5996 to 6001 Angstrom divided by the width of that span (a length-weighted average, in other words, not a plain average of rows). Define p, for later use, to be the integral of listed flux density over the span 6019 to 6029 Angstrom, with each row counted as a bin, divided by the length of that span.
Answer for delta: 39.0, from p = 38.1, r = 36.8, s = 38.7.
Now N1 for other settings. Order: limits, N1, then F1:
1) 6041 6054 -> 73.4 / 3.67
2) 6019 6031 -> 72.9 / 3.65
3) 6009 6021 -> 72.2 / 3.61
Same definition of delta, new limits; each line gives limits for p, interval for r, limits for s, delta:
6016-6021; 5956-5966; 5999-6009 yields 37.8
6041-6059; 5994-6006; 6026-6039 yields 40.0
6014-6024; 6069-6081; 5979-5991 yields 38.1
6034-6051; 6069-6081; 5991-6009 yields 40.5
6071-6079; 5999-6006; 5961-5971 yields 41.1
